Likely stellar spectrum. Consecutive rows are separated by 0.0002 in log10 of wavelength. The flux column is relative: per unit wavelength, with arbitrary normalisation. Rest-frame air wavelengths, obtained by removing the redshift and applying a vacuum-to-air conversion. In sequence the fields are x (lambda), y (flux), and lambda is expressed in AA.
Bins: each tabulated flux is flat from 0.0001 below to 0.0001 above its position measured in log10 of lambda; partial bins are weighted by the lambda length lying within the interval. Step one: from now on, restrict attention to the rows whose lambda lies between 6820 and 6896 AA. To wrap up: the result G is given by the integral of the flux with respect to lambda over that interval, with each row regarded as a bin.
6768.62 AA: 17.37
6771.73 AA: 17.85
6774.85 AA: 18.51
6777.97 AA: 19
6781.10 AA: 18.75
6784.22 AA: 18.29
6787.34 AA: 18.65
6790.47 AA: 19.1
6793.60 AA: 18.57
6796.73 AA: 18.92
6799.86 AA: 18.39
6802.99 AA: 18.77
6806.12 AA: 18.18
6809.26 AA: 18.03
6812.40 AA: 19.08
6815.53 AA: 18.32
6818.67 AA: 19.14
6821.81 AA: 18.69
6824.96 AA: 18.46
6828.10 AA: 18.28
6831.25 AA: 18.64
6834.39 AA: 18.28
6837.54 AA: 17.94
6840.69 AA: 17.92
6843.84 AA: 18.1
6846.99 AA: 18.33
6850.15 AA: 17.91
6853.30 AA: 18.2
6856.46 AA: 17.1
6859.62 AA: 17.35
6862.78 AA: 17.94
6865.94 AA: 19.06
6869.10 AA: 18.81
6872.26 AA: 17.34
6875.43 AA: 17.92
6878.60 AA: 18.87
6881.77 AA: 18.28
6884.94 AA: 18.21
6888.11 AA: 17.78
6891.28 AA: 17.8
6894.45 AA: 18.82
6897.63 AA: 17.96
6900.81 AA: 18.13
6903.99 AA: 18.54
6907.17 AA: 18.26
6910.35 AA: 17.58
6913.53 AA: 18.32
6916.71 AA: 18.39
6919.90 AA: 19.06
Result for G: 1381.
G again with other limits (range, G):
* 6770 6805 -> 651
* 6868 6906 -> 691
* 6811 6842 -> 573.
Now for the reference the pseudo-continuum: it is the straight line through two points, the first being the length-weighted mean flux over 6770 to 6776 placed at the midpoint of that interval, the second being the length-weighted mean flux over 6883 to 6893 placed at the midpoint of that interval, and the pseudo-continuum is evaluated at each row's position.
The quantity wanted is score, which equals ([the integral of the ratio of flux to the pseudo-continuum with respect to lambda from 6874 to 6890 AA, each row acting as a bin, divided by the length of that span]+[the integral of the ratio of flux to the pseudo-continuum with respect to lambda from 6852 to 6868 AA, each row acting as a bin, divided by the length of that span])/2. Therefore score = 1.00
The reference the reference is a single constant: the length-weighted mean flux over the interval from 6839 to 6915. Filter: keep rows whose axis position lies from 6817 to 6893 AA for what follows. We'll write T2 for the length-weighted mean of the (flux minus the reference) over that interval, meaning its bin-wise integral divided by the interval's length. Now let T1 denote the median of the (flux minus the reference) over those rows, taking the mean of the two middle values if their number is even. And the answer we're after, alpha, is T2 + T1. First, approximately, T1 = 0.1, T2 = 0.08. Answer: 0.2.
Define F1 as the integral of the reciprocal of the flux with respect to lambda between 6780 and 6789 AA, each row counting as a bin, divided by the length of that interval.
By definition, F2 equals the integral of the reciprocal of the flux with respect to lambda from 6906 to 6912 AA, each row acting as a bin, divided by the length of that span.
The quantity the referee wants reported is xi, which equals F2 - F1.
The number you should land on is 0.0020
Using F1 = 0.0539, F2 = 0.0559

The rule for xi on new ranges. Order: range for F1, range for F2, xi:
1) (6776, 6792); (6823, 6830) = 0.0009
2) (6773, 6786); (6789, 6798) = -0.0007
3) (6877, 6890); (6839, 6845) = 0.0008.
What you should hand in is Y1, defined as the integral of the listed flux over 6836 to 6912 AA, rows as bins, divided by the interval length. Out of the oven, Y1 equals 18.1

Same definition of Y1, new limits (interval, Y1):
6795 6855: 18.4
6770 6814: 18.6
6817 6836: 18.6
